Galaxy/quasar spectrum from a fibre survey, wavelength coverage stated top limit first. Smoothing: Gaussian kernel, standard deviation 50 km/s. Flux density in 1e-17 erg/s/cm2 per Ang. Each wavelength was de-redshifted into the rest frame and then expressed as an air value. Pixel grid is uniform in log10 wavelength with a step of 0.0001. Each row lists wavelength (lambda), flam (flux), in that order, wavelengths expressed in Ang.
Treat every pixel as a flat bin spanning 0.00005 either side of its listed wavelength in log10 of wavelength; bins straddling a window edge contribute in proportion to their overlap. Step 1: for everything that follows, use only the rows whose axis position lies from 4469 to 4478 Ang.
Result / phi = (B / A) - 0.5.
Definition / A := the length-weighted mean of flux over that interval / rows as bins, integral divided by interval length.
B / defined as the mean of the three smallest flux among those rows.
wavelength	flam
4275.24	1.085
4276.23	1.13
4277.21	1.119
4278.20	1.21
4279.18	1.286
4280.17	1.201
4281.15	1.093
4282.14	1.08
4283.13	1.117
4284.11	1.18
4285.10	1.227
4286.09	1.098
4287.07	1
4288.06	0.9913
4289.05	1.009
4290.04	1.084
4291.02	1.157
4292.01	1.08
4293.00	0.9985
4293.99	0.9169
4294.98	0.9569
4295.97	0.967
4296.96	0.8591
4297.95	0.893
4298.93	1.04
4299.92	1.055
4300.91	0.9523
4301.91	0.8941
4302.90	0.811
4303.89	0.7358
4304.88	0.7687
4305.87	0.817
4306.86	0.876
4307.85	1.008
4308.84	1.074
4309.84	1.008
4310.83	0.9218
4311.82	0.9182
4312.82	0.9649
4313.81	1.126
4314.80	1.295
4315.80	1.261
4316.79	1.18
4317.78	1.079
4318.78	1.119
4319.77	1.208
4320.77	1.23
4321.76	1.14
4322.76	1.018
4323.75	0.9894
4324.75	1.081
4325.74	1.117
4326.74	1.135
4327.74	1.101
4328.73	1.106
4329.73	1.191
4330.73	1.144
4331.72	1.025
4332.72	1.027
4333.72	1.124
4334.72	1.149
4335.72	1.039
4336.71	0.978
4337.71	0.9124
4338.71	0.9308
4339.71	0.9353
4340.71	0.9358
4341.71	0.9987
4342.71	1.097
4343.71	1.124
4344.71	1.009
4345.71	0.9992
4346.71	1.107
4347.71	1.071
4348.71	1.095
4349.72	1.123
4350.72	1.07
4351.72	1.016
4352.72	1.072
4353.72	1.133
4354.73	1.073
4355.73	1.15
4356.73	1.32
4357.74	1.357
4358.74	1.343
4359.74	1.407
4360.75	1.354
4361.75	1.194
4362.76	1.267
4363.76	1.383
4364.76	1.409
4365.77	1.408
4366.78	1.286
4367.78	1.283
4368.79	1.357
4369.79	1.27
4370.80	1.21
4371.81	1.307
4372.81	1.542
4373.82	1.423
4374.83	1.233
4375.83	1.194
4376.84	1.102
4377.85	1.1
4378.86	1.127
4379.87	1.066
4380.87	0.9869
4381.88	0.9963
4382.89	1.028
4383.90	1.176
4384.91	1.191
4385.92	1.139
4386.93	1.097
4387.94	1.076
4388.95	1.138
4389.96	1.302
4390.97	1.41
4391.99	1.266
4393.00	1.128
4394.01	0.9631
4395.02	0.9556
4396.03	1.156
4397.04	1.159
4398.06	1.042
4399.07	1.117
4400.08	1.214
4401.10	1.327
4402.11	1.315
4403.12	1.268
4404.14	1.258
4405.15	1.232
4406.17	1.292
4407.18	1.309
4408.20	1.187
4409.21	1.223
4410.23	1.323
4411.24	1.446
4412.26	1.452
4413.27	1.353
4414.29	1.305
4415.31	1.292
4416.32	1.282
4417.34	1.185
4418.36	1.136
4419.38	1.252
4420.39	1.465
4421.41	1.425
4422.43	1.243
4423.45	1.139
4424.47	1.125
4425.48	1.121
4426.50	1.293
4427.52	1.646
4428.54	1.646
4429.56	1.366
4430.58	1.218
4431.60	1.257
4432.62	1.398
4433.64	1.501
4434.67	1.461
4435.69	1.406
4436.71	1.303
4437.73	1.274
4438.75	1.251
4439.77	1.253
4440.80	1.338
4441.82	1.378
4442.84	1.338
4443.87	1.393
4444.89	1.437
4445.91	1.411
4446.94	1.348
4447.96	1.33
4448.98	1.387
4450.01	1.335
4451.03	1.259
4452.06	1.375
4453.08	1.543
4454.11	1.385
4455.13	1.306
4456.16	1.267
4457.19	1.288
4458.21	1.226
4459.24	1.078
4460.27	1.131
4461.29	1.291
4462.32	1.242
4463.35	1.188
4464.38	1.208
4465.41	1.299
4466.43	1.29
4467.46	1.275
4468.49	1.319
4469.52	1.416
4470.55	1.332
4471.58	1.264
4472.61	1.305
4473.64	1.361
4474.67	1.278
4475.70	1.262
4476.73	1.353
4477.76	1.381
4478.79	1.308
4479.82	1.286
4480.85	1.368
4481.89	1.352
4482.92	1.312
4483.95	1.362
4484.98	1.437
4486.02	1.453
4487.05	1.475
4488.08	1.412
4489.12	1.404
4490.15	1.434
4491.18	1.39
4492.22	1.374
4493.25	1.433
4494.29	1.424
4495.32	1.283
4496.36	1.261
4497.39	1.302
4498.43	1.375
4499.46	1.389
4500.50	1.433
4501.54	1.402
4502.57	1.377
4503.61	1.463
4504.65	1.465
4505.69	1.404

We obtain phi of 0.46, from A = 1.33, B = 1.3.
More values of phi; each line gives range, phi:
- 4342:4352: 0.44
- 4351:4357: 0.44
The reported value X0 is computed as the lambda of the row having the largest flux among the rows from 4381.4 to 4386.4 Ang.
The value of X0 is 4384.91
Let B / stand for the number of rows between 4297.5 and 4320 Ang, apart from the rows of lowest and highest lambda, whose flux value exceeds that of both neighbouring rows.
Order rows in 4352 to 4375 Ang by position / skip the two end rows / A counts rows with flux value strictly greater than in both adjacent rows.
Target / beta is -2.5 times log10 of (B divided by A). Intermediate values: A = 6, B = 3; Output 0.8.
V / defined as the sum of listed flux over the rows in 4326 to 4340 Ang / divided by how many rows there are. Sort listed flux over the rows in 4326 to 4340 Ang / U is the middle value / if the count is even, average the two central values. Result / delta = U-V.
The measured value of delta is 0.013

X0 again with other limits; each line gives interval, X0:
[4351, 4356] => 4355.73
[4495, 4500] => 4499.46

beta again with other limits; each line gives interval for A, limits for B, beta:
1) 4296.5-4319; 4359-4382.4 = -0.3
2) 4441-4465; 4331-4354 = 0.2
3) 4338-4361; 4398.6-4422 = 0.4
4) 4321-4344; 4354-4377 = -0.6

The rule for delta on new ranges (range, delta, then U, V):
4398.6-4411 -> 0.008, 1.26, 1.26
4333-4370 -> -0.032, 1.12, 1.16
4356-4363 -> 0.023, 1.34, 1.32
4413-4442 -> -0.028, 1.29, 1.32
